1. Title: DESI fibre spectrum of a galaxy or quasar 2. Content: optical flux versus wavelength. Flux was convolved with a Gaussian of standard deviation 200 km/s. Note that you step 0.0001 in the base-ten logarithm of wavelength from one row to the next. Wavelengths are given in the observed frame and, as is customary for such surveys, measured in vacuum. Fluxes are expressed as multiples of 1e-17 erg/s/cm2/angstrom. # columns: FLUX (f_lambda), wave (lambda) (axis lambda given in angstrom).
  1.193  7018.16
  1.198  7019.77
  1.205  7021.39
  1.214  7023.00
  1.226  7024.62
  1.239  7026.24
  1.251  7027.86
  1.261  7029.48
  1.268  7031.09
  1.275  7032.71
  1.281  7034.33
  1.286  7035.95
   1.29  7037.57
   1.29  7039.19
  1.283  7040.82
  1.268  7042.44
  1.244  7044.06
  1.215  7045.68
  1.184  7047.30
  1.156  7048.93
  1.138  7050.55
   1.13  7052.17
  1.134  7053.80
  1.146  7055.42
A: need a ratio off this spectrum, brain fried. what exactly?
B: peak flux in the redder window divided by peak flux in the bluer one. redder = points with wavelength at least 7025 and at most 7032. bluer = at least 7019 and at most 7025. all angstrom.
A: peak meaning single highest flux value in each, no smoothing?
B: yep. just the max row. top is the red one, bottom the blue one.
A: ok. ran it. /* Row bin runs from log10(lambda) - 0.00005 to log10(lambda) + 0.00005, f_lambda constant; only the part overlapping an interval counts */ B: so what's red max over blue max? 1.03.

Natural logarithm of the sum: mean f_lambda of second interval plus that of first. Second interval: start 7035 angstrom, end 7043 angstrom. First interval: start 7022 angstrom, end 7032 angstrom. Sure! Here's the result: 0.927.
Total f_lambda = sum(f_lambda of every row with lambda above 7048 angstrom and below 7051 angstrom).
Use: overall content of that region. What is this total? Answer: 2.29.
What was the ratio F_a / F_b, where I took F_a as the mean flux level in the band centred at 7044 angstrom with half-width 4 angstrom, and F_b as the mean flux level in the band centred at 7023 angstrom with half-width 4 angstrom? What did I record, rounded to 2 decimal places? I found 1.02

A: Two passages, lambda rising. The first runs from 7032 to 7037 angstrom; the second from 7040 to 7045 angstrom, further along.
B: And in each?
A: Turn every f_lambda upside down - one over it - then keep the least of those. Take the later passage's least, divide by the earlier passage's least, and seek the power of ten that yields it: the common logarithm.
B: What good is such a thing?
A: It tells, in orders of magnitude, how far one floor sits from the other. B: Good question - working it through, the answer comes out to 0.00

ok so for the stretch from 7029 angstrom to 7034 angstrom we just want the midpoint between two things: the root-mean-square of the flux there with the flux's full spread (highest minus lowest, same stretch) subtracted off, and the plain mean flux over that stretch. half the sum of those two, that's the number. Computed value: 1.26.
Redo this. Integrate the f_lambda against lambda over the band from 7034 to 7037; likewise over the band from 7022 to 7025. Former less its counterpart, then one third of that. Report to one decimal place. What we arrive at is 0.1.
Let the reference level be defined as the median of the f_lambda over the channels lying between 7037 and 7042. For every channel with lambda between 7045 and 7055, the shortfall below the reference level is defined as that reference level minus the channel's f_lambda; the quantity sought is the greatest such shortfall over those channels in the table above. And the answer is 0.16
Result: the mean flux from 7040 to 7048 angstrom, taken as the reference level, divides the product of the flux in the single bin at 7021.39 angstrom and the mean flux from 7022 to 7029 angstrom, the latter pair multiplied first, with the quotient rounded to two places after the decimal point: 1.20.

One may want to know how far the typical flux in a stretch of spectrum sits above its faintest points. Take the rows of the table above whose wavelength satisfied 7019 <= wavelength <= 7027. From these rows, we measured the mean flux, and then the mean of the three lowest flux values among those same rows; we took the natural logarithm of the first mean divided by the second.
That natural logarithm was 0.009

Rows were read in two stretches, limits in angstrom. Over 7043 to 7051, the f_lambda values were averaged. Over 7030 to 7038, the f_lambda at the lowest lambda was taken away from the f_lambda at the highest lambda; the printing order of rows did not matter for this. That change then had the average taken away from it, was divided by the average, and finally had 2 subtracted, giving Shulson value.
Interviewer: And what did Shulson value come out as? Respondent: -2.98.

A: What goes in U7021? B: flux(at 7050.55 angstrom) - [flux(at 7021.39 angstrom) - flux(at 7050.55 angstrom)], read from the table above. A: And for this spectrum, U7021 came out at 1.07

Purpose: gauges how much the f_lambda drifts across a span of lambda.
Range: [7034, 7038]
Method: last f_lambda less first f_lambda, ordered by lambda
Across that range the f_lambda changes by 0.01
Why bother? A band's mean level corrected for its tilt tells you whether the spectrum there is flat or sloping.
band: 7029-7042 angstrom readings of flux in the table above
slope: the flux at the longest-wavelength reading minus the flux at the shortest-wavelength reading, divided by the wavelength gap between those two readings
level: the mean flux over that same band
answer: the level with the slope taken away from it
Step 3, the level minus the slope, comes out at 1.28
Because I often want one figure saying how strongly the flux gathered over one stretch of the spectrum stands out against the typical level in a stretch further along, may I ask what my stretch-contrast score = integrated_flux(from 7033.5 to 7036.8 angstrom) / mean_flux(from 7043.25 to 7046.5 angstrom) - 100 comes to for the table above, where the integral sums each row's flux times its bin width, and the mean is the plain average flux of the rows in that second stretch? -96.6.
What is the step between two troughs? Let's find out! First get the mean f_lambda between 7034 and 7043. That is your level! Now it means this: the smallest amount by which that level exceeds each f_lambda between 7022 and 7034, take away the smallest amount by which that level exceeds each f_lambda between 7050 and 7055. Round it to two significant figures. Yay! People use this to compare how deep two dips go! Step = -0.14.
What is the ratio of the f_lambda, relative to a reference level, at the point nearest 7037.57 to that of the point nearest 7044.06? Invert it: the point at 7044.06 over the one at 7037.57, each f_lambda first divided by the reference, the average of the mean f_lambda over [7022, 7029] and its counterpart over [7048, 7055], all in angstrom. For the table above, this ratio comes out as 0.96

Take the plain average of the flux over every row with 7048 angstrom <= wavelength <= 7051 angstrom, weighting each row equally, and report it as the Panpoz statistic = 1.15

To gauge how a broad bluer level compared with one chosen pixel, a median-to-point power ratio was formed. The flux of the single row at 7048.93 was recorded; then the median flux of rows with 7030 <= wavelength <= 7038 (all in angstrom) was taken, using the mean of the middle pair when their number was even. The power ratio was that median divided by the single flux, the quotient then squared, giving 1.23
